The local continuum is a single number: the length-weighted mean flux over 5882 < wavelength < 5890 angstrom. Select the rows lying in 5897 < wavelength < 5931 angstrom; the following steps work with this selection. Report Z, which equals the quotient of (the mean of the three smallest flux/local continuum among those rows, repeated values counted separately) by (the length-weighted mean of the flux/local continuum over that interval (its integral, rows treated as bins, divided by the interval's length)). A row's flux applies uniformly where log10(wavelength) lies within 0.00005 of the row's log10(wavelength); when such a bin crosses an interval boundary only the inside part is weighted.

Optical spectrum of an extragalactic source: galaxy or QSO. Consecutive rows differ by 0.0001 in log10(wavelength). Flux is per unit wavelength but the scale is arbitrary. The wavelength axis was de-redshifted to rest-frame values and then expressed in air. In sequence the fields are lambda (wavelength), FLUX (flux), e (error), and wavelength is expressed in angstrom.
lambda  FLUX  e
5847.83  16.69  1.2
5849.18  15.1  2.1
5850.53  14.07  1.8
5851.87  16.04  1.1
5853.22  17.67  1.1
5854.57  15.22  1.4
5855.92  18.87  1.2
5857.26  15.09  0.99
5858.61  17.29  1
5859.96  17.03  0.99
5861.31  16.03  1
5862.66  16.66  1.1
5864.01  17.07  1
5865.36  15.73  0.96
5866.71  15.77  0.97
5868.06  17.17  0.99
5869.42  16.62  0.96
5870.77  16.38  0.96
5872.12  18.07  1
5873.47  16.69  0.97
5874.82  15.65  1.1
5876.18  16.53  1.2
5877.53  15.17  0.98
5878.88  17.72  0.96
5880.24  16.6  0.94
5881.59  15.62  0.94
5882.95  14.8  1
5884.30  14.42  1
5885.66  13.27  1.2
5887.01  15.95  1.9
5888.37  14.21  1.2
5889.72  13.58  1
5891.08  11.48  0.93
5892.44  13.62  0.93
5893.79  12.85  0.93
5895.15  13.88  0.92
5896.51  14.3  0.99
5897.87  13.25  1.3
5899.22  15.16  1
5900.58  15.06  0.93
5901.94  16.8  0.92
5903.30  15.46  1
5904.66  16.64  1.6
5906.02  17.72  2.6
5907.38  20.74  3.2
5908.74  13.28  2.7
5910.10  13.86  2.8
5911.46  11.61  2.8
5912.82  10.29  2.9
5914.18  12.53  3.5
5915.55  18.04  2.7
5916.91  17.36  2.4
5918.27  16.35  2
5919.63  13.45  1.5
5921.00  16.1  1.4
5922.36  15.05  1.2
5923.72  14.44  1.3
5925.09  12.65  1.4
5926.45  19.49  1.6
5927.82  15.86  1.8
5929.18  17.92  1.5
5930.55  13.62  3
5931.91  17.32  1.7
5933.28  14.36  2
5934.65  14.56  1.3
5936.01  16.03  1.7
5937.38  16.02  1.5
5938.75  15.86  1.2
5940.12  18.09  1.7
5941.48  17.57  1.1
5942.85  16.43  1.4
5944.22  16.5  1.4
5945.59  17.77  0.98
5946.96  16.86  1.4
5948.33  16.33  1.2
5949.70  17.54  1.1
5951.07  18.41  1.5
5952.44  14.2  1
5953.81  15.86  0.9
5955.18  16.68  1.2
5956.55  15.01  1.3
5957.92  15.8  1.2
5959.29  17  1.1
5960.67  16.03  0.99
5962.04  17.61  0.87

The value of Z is 0.75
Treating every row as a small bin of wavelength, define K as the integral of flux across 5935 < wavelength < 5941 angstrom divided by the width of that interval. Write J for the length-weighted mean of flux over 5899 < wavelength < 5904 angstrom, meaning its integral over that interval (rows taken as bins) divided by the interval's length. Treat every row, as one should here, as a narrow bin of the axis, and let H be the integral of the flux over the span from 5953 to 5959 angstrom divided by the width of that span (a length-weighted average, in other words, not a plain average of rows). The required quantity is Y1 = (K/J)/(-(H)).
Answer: -0.066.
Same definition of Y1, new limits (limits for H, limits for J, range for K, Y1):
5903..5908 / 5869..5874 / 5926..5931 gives -0.055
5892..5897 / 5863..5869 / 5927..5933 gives -0.072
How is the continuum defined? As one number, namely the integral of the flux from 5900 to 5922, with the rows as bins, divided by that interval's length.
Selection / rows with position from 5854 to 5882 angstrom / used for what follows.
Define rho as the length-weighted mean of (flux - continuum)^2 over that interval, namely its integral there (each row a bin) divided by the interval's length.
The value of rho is 2.4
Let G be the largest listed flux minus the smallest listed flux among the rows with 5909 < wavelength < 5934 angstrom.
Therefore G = 9.2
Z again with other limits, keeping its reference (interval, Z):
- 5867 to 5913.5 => 0.74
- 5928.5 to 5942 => 0.88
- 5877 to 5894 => 0.86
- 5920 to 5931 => 0.87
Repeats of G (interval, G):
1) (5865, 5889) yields 4.8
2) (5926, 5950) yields 5.9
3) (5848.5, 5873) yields 4.8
